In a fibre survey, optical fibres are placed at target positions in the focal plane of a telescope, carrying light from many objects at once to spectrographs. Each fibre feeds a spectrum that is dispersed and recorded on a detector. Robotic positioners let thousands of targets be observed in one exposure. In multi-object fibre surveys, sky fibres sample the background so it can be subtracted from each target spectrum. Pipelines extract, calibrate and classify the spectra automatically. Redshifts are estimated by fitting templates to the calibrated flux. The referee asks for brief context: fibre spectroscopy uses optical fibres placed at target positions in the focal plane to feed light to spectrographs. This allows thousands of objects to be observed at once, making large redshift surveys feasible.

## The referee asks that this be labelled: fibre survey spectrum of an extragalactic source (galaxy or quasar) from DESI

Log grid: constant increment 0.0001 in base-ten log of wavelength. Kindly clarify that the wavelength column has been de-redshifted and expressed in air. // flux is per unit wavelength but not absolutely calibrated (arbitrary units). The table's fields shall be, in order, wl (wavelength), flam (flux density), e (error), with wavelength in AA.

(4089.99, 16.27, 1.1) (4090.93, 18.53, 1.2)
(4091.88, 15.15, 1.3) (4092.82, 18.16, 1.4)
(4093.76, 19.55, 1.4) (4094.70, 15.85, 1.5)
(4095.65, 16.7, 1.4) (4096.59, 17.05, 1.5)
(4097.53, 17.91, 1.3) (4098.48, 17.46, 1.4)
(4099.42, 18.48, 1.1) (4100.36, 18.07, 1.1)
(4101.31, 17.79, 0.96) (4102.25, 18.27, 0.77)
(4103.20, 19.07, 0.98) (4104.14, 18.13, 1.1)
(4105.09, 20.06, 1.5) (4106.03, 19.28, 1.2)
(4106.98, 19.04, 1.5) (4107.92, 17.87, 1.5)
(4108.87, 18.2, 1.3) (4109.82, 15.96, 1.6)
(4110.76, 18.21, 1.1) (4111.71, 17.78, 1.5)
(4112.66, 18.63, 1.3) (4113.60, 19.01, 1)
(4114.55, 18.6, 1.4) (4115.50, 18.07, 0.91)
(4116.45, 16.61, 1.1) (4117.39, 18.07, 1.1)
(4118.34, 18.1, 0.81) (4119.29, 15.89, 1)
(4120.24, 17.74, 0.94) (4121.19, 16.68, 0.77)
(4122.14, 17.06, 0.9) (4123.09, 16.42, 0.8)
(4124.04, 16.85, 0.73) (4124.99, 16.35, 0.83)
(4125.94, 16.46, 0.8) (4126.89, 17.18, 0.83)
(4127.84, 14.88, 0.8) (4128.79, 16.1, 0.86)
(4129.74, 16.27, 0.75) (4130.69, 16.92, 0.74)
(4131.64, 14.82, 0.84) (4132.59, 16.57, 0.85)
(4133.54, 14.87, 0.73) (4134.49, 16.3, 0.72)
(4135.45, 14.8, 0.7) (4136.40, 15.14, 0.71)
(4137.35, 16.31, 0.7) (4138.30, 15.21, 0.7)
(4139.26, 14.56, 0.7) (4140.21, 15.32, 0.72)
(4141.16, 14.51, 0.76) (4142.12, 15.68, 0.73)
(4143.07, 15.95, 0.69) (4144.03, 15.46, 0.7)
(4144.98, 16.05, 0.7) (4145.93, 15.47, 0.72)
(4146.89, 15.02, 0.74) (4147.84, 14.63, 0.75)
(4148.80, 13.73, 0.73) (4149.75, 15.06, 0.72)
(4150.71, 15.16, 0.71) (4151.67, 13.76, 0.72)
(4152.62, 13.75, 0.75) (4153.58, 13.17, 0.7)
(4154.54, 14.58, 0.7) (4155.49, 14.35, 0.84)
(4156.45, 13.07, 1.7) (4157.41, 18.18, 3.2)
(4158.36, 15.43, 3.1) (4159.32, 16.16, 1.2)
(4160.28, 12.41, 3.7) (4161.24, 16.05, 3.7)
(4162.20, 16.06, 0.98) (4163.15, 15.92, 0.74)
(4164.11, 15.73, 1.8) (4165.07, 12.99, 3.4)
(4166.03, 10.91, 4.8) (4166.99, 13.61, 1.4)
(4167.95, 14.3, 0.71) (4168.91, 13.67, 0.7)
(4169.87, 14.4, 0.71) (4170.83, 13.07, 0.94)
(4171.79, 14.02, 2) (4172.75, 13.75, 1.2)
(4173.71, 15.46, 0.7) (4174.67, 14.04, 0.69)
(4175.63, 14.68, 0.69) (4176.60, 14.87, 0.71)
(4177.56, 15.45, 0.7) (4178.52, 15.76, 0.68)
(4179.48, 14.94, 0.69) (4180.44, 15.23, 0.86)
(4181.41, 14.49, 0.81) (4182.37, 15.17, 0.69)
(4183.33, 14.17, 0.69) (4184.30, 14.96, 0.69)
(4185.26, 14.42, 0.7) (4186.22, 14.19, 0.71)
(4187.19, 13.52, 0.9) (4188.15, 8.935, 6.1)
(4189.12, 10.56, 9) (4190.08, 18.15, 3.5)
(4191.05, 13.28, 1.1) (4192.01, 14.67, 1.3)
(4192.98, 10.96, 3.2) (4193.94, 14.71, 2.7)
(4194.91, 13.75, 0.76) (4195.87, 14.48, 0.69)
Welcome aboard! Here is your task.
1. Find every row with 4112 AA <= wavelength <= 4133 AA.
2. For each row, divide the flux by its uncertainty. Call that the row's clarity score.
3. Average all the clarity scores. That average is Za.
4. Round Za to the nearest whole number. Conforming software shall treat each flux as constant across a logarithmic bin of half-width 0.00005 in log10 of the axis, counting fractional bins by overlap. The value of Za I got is 19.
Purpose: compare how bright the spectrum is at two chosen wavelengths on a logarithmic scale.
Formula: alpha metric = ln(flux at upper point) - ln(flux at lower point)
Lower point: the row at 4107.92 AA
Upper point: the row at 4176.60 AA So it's -0.18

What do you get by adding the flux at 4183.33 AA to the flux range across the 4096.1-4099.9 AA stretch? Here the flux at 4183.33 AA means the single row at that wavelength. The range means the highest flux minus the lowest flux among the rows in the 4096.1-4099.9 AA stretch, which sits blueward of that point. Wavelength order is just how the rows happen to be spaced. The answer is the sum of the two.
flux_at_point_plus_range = 15.6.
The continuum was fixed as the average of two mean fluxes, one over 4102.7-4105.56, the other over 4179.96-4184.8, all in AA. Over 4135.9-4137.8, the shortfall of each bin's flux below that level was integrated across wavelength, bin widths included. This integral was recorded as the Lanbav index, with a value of 2.3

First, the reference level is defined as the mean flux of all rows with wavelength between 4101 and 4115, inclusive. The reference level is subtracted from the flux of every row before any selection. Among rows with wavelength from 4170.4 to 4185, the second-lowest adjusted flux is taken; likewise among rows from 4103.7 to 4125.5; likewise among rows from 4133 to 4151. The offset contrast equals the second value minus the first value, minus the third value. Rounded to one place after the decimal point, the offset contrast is 6.1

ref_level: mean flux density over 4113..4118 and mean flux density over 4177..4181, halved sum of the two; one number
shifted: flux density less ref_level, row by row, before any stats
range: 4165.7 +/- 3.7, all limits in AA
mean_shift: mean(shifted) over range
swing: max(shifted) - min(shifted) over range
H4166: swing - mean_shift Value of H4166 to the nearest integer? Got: 8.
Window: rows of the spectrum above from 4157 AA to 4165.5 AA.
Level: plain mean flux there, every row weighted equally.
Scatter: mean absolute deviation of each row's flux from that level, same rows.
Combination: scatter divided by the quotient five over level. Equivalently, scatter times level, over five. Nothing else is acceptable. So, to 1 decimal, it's 3.8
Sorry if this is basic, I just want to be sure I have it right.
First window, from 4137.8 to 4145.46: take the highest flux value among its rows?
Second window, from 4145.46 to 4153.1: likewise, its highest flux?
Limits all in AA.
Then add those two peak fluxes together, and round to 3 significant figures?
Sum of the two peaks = 31.5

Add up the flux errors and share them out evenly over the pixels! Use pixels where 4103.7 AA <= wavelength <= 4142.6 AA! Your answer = 1.0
